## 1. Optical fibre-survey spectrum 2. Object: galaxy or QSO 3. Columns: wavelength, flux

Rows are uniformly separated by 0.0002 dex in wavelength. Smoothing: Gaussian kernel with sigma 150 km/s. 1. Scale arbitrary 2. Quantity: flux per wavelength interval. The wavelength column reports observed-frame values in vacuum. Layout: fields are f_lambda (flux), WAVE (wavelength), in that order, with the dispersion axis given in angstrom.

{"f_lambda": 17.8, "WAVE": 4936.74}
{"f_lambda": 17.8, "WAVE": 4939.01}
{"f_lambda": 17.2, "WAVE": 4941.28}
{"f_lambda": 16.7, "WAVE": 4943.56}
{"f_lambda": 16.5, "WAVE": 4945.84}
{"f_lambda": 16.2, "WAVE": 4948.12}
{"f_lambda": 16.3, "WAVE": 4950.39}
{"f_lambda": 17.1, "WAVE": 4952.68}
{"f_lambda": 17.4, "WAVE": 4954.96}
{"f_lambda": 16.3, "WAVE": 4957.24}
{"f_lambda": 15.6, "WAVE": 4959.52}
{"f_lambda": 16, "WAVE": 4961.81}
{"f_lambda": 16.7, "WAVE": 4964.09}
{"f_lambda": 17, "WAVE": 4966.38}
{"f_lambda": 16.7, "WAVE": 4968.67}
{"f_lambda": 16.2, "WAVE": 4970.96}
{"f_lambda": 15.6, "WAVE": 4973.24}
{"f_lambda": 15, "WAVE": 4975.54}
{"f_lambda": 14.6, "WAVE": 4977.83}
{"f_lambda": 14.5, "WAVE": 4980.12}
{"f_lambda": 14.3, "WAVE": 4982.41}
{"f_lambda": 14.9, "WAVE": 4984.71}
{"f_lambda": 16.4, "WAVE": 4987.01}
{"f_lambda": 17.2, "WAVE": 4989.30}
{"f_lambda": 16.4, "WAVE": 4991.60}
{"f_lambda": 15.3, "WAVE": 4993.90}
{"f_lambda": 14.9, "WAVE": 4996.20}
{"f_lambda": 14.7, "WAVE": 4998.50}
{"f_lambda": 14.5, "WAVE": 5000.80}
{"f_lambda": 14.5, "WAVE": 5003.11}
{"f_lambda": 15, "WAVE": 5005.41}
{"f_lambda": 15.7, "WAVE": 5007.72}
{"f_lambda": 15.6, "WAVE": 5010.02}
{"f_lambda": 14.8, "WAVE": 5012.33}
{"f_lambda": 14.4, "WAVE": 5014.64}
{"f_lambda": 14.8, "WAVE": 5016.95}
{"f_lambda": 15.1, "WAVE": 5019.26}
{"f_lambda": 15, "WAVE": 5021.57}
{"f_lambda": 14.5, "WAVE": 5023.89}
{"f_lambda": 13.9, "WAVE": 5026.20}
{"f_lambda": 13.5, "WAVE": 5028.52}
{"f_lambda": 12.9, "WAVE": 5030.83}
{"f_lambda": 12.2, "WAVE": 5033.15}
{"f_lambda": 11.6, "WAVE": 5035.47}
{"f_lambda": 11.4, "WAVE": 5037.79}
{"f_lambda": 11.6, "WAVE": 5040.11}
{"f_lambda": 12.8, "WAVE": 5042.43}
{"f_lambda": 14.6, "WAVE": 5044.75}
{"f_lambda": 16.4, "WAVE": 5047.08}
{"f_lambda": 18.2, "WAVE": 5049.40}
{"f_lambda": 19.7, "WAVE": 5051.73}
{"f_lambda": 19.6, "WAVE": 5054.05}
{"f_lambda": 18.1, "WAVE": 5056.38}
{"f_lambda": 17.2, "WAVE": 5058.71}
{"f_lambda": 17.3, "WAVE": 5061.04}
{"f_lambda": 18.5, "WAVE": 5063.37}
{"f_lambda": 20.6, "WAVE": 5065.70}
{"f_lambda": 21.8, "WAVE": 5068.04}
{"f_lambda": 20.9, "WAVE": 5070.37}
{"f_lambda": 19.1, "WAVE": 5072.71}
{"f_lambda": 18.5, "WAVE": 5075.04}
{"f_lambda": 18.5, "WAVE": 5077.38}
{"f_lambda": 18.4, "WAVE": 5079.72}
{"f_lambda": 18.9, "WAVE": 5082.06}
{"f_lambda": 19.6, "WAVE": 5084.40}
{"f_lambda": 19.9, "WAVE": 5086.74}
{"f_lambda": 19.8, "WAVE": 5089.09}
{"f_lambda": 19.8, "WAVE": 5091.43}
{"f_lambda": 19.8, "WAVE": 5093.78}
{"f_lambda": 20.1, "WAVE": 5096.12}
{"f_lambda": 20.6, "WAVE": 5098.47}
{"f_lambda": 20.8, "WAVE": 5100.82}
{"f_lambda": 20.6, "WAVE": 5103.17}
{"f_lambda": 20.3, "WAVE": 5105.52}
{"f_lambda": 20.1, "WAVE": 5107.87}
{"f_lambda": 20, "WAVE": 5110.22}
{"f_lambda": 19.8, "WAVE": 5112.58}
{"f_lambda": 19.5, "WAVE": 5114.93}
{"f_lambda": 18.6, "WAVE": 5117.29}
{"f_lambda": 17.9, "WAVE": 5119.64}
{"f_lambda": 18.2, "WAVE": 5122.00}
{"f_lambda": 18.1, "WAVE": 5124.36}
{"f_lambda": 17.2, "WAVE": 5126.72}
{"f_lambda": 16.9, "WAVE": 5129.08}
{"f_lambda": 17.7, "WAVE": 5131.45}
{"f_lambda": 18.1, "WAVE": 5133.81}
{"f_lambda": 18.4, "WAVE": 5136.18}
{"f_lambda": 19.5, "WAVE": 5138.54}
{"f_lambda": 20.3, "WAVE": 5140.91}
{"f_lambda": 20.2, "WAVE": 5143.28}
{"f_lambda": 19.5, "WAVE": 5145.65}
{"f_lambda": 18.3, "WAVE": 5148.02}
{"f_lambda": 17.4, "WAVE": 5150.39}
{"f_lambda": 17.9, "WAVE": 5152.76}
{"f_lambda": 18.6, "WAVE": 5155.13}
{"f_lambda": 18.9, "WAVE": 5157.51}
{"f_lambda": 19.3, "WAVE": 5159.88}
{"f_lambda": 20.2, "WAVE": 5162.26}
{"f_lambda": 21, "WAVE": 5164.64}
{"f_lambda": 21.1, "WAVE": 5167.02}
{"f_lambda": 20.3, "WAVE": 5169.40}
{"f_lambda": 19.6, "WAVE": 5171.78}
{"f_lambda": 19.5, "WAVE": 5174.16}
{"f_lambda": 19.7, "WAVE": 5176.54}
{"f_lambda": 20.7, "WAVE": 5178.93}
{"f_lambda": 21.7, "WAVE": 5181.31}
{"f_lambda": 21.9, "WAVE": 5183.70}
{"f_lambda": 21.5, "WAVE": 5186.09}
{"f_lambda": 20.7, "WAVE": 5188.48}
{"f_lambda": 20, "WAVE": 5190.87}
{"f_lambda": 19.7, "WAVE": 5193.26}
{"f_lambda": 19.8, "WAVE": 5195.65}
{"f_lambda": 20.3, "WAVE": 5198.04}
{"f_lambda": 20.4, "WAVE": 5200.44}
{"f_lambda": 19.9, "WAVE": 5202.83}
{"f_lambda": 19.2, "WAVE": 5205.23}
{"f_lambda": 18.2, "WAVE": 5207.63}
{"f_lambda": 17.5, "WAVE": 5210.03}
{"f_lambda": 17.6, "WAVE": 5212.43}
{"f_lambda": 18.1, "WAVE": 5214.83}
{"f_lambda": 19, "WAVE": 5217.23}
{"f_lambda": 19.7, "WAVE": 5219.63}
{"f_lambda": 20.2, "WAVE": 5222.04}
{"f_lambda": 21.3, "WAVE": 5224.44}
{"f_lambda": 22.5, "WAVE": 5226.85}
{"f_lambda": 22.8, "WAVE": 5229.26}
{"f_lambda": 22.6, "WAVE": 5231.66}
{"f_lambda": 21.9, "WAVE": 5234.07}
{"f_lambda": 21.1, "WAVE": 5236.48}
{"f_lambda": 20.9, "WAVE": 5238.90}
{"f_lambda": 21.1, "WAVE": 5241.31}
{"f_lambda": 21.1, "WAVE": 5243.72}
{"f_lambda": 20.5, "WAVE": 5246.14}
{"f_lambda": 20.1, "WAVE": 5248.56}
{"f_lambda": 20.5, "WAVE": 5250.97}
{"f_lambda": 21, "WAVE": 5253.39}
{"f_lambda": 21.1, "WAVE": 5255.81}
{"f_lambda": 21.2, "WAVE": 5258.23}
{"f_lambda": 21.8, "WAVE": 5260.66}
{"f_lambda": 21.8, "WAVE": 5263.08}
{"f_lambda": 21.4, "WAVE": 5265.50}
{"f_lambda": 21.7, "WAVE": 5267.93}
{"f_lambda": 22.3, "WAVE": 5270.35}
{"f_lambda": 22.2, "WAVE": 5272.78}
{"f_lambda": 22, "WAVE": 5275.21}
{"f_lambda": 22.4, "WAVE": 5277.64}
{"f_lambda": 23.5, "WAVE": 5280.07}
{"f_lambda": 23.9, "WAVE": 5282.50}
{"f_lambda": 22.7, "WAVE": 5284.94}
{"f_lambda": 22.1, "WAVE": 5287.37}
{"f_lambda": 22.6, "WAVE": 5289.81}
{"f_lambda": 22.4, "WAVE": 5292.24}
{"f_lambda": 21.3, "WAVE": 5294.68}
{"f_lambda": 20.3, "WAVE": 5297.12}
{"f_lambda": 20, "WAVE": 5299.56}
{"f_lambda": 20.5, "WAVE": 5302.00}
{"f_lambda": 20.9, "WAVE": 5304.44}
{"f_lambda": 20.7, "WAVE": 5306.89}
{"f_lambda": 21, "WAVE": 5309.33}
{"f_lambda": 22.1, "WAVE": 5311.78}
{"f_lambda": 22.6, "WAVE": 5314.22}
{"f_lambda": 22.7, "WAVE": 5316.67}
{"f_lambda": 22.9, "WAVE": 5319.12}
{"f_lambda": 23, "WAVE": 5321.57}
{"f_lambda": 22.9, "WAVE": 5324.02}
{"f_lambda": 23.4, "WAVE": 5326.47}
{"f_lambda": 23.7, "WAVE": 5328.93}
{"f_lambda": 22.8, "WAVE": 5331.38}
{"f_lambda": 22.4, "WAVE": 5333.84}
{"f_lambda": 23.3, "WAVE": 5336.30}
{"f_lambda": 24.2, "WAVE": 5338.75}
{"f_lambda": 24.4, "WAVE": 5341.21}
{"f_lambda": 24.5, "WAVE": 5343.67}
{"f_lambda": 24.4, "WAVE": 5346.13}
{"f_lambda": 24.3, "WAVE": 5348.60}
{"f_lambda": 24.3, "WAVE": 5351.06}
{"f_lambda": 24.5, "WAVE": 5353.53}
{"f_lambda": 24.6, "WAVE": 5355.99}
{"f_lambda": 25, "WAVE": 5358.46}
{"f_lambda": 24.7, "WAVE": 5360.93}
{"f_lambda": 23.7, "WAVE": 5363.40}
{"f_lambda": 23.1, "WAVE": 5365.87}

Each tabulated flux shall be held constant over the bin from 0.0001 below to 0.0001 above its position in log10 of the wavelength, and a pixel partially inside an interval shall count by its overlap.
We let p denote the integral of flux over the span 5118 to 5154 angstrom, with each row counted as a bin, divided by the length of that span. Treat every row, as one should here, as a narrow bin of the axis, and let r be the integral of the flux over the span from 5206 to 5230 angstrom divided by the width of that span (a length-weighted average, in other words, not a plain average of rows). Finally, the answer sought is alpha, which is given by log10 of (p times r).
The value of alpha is 2.56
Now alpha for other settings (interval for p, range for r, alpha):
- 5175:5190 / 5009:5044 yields 2.46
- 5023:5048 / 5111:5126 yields 2.39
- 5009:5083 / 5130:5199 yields 2.51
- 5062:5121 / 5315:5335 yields 2.66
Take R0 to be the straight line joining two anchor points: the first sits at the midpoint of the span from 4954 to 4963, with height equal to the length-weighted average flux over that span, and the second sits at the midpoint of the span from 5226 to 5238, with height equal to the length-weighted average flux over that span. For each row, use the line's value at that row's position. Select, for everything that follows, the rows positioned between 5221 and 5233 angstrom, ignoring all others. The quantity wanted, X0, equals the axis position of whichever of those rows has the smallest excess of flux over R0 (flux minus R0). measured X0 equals 5222.04 angstrom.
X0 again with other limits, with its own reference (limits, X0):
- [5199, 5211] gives 5210.03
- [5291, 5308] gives 5299.56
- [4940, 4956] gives 4948.12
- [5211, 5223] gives 5212.43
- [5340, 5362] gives 5351.06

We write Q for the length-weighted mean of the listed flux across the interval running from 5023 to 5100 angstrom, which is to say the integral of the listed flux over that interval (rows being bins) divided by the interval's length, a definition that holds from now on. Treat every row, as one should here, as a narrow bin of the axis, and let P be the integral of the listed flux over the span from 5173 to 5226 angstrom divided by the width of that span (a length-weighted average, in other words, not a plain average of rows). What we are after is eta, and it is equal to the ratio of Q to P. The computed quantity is 0.87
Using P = 20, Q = 17.3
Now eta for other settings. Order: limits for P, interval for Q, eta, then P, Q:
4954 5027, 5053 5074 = 1.25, 15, 19.2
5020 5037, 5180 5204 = 1.54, 13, 20.6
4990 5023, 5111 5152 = 1.23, 15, 18.6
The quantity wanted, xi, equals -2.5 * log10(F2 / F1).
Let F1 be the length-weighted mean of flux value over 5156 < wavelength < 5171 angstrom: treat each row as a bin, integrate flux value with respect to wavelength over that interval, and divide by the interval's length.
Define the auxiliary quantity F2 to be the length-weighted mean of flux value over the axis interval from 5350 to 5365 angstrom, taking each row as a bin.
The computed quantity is -0.21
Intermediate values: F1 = 20.1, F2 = 24.4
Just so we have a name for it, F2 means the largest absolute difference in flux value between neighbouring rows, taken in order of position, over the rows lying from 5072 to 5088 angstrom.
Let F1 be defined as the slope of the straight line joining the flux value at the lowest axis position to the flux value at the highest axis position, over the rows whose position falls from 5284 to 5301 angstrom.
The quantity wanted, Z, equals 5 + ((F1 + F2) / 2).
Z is 5.258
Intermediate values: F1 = -0.18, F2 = 0.70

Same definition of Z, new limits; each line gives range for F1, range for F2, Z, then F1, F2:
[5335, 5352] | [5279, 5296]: 5.634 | 0.07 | 1.20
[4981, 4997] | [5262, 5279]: 5.322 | 0.04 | 0.60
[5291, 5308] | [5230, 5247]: 5.342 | -0.12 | 0.80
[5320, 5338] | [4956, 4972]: 5.360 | 0.02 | 0.70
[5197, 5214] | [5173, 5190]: 5.406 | -0.19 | 1.00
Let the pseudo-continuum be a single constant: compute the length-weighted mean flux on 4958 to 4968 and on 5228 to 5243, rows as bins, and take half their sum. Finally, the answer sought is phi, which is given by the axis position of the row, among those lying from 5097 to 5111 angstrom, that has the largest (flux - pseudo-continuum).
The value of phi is 5100.82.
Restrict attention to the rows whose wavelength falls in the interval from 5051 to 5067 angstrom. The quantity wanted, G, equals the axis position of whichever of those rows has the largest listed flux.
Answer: 5065.70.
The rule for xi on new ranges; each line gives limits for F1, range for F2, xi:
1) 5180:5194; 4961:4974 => 0.27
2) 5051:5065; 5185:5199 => -0.11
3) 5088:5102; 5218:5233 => -0.07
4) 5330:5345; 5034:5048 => 0.65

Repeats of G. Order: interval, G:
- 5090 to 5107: 5100.82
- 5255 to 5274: 5270.35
